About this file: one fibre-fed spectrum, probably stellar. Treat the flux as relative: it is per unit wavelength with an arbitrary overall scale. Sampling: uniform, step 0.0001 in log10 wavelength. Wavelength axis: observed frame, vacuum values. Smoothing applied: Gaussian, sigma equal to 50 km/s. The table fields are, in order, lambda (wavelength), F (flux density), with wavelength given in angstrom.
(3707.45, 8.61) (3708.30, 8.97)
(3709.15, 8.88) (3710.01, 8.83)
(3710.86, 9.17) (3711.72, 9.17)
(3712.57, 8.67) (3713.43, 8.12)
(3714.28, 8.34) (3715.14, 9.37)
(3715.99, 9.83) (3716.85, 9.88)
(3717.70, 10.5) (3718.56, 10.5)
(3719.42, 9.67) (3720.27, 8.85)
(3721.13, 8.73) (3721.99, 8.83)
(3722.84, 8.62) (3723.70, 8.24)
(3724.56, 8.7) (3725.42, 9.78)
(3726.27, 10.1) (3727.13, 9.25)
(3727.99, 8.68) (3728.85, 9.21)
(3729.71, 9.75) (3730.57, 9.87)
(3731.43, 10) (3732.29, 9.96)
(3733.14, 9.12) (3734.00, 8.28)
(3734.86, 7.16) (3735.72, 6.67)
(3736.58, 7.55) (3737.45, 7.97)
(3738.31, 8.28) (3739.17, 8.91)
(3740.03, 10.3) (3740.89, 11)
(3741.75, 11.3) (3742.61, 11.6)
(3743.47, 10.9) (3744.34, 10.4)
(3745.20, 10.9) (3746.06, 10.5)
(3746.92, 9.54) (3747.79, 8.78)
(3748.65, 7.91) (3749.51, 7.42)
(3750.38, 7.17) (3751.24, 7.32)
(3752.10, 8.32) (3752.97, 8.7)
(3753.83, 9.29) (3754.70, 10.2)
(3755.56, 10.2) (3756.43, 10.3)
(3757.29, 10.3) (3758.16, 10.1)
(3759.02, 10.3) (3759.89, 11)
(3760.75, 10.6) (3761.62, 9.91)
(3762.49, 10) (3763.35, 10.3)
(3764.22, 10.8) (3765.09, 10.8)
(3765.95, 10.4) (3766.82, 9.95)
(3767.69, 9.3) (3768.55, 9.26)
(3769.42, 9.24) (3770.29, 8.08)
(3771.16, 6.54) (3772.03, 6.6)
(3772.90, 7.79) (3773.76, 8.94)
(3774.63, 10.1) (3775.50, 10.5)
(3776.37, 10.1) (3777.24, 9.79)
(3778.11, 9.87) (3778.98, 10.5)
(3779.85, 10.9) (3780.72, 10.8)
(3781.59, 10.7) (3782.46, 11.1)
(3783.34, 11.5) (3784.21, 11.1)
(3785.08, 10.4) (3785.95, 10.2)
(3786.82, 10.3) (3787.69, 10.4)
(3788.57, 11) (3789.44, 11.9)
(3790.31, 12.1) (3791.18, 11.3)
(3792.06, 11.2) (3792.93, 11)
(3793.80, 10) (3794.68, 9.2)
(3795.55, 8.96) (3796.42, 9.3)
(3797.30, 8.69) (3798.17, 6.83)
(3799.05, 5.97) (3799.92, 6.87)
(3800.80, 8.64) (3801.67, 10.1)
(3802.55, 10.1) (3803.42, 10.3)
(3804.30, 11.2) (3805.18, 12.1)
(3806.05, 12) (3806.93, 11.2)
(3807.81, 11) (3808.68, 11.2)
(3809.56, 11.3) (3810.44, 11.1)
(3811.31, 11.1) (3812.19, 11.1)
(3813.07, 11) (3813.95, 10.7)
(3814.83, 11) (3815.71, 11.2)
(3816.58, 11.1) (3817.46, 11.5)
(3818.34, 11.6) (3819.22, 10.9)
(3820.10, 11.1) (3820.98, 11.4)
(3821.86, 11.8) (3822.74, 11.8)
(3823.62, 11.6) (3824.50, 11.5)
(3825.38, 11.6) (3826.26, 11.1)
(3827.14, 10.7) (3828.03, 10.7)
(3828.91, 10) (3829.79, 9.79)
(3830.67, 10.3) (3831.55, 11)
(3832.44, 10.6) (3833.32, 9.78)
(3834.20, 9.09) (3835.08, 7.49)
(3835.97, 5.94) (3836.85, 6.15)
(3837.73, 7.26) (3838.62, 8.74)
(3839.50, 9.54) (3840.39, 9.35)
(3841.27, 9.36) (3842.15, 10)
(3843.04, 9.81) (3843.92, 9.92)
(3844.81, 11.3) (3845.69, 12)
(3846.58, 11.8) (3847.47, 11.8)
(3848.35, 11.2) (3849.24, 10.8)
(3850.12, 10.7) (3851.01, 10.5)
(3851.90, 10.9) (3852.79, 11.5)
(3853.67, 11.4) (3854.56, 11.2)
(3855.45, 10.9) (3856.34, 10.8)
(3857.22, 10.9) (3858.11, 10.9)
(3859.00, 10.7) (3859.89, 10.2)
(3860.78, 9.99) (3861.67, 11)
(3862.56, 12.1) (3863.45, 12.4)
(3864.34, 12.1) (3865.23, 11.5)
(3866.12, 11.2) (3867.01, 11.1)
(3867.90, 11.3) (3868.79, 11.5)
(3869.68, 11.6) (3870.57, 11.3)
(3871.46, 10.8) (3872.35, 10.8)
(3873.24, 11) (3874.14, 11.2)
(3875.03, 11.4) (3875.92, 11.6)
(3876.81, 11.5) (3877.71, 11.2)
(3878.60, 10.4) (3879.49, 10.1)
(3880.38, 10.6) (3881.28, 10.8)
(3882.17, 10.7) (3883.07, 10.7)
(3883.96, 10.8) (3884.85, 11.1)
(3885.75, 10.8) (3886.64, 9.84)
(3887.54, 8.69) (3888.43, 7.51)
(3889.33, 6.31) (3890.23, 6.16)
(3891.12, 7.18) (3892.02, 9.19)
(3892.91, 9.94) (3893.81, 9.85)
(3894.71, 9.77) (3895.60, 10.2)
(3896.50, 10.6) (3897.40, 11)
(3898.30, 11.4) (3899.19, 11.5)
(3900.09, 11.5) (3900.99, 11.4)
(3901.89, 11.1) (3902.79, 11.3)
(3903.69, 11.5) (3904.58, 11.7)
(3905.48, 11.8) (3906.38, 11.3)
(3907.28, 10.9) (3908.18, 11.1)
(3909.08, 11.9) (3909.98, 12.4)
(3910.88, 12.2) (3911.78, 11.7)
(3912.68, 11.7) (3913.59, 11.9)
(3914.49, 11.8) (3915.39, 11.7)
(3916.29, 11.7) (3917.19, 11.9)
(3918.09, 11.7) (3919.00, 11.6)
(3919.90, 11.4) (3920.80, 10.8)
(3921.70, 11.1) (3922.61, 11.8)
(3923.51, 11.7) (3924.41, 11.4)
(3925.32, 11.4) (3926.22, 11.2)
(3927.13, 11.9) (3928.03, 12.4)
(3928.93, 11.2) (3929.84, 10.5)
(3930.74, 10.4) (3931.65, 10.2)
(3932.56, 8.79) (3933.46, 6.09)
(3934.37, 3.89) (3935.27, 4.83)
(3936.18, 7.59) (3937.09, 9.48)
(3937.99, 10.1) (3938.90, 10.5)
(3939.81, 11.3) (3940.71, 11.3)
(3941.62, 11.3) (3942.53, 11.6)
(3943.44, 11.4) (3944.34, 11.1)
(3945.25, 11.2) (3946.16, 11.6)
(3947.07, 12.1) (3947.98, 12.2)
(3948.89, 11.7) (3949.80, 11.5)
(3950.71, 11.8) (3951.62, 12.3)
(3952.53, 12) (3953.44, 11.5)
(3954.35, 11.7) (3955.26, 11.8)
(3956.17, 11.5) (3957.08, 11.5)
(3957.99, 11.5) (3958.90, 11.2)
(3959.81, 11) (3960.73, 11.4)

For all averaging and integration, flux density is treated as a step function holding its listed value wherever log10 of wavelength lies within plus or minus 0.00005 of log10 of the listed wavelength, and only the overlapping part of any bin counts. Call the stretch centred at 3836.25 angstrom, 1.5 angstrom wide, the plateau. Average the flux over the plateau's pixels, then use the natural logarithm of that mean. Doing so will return 1.80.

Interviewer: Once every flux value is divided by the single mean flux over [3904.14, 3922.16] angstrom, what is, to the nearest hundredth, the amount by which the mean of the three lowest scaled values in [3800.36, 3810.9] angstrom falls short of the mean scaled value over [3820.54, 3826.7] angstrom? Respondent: 0.17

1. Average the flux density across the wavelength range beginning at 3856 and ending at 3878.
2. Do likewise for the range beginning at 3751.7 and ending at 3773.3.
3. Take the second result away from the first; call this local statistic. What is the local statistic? 1.7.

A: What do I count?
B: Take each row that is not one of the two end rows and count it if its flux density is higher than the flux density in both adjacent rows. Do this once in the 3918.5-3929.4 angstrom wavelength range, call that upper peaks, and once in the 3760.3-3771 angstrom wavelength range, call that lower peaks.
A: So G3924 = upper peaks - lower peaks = 2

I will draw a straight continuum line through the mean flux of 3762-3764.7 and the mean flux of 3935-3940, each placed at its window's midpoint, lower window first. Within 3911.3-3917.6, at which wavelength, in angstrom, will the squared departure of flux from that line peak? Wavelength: 3917.19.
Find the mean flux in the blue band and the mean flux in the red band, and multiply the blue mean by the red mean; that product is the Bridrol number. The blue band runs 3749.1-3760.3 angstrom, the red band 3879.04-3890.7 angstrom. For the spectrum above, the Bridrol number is 89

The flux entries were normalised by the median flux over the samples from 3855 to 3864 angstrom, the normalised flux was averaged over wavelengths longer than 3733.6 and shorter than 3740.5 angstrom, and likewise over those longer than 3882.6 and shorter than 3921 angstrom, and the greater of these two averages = 0.983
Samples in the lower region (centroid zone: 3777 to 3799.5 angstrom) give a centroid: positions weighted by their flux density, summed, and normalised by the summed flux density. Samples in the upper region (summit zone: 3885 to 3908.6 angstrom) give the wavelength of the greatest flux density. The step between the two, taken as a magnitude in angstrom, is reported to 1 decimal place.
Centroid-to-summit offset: 117.8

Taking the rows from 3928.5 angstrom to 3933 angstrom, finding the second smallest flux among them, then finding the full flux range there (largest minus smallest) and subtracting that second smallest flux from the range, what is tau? -7.8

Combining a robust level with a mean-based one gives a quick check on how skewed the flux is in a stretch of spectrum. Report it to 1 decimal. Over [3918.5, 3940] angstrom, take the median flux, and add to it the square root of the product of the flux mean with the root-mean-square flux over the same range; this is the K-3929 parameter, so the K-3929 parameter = 21.1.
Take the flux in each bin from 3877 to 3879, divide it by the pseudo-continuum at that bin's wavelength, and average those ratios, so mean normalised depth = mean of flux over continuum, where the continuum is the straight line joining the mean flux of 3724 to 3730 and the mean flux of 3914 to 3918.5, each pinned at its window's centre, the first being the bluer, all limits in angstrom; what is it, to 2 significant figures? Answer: 0.96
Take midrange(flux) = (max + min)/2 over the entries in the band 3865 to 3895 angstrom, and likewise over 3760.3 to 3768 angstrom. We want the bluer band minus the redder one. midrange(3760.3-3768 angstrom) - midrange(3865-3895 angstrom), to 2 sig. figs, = 1.2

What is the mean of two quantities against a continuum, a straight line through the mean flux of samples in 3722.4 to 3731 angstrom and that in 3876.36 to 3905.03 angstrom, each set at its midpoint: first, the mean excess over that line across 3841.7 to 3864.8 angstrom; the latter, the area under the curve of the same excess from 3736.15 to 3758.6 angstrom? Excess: 1.5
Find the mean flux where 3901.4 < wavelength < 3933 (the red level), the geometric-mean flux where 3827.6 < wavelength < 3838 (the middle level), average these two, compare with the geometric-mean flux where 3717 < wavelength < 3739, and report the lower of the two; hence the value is 8.9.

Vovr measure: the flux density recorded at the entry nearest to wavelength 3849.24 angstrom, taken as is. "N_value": 10.8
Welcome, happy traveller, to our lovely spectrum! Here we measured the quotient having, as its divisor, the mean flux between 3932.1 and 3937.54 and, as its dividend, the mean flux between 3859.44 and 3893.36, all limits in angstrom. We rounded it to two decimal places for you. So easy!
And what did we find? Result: 1.54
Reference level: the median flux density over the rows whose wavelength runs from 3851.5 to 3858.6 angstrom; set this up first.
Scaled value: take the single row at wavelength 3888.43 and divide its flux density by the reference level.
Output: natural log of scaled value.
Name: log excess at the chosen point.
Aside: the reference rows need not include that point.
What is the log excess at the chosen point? -0.37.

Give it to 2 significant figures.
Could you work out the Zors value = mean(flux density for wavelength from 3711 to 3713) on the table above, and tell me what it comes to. 8.9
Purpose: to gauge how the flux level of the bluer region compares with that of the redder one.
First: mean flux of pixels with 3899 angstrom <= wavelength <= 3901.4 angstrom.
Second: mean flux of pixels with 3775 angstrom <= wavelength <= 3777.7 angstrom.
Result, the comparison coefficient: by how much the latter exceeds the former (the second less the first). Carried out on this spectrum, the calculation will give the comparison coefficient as -1.3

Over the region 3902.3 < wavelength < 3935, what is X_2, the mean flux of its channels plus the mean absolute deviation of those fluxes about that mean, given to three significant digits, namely 12.0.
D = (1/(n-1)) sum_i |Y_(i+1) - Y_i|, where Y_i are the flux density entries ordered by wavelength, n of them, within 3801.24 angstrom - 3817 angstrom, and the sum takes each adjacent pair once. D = 0.27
